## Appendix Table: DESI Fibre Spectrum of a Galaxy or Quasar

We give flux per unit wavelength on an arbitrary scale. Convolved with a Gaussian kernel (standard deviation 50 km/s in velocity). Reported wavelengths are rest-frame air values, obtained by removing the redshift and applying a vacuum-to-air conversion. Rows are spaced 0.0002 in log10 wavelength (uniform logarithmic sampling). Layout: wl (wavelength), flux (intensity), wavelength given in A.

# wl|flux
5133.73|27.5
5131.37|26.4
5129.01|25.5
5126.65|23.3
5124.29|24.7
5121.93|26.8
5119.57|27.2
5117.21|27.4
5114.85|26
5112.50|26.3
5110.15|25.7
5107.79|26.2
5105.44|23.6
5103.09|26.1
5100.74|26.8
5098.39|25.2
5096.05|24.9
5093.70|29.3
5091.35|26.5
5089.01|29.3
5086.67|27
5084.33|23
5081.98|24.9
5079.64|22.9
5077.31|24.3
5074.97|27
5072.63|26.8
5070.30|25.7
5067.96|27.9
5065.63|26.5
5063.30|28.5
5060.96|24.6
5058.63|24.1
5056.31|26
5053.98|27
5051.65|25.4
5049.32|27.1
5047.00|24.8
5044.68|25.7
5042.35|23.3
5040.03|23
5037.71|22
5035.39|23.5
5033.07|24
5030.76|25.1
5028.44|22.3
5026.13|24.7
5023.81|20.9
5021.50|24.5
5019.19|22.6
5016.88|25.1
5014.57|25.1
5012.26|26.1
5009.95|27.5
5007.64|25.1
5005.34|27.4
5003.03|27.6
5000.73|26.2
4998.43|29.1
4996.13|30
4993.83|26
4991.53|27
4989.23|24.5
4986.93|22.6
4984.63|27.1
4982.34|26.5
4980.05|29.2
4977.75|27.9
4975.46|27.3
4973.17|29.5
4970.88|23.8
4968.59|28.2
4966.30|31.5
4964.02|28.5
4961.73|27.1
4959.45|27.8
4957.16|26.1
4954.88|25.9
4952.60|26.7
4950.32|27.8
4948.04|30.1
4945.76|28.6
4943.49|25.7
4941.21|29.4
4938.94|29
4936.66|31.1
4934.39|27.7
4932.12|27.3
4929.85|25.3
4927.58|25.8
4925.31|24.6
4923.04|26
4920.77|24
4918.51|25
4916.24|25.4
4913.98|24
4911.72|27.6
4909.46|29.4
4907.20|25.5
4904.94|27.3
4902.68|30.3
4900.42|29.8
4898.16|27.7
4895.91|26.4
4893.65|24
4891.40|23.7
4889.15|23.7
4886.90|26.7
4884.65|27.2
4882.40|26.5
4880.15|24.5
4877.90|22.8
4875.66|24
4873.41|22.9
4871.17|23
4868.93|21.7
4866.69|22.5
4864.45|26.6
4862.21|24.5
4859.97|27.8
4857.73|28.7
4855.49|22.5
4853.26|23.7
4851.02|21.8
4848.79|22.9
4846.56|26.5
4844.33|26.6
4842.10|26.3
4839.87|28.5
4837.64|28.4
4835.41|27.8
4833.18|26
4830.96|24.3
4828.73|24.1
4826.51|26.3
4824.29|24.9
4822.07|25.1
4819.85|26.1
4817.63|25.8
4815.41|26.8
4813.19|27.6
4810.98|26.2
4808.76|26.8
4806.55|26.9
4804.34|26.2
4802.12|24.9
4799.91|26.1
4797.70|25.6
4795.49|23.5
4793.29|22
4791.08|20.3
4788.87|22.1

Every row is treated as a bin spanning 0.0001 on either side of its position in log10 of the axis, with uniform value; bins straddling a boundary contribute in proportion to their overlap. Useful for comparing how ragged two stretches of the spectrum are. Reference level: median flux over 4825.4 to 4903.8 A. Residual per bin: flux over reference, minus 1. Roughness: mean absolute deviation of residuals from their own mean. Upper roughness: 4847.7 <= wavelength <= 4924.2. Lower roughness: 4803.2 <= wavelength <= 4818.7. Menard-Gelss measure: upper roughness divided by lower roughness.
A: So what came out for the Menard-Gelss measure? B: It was 4.3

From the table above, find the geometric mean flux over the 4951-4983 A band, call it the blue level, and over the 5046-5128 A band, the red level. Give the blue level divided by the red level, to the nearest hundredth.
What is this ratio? 1.06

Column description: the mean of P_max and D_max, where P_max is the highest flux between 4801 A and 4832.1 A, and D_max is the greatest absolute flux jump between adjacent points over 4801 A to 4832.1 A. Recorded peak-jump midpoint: 14.9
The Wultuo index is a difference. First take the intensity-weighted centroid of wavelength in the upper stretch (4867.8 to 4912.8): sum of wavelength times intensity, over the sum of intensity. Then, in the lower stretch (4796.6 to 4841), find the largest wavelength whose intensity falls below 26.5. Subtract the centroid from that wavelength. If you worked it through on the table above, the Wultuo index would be -58.1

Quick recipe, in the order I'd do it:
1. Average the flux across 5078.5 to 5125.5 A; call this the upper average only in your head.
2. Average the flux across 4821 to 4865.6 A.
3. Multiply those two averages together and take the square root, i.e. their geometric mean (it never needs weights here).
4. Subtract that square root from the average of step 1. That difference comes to 0.2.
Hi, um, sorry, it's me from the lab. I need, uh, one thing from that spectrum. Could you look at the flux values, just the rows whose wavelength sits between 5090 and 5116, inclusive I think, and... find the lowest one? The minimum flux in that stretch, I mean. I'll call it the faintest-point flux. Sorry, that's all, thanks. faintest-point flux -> 23.6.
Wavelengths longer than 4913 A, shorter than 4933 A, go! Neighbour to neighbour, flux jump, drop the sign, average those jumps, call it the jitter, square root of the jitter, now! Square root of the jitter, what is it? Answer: 1.11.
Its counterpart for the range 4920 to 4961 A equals 1.27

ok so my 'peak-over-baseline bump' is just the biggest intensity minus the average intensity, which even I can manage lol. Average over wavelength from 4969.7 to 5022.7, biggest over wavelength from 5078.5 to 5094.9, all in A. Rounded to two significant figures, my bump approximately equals 2.9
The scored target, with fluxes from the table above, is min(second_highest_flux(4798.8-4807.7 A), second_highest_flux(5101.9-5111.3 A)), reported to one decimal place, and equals 26.1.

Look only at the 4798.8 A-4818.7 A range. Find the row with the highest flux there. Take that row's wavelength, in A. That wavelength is 4813.19 A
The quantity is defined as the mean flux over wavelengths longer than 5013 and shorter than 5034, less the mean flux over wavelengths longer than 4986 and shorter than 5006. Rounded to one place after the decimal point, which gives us -2.9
